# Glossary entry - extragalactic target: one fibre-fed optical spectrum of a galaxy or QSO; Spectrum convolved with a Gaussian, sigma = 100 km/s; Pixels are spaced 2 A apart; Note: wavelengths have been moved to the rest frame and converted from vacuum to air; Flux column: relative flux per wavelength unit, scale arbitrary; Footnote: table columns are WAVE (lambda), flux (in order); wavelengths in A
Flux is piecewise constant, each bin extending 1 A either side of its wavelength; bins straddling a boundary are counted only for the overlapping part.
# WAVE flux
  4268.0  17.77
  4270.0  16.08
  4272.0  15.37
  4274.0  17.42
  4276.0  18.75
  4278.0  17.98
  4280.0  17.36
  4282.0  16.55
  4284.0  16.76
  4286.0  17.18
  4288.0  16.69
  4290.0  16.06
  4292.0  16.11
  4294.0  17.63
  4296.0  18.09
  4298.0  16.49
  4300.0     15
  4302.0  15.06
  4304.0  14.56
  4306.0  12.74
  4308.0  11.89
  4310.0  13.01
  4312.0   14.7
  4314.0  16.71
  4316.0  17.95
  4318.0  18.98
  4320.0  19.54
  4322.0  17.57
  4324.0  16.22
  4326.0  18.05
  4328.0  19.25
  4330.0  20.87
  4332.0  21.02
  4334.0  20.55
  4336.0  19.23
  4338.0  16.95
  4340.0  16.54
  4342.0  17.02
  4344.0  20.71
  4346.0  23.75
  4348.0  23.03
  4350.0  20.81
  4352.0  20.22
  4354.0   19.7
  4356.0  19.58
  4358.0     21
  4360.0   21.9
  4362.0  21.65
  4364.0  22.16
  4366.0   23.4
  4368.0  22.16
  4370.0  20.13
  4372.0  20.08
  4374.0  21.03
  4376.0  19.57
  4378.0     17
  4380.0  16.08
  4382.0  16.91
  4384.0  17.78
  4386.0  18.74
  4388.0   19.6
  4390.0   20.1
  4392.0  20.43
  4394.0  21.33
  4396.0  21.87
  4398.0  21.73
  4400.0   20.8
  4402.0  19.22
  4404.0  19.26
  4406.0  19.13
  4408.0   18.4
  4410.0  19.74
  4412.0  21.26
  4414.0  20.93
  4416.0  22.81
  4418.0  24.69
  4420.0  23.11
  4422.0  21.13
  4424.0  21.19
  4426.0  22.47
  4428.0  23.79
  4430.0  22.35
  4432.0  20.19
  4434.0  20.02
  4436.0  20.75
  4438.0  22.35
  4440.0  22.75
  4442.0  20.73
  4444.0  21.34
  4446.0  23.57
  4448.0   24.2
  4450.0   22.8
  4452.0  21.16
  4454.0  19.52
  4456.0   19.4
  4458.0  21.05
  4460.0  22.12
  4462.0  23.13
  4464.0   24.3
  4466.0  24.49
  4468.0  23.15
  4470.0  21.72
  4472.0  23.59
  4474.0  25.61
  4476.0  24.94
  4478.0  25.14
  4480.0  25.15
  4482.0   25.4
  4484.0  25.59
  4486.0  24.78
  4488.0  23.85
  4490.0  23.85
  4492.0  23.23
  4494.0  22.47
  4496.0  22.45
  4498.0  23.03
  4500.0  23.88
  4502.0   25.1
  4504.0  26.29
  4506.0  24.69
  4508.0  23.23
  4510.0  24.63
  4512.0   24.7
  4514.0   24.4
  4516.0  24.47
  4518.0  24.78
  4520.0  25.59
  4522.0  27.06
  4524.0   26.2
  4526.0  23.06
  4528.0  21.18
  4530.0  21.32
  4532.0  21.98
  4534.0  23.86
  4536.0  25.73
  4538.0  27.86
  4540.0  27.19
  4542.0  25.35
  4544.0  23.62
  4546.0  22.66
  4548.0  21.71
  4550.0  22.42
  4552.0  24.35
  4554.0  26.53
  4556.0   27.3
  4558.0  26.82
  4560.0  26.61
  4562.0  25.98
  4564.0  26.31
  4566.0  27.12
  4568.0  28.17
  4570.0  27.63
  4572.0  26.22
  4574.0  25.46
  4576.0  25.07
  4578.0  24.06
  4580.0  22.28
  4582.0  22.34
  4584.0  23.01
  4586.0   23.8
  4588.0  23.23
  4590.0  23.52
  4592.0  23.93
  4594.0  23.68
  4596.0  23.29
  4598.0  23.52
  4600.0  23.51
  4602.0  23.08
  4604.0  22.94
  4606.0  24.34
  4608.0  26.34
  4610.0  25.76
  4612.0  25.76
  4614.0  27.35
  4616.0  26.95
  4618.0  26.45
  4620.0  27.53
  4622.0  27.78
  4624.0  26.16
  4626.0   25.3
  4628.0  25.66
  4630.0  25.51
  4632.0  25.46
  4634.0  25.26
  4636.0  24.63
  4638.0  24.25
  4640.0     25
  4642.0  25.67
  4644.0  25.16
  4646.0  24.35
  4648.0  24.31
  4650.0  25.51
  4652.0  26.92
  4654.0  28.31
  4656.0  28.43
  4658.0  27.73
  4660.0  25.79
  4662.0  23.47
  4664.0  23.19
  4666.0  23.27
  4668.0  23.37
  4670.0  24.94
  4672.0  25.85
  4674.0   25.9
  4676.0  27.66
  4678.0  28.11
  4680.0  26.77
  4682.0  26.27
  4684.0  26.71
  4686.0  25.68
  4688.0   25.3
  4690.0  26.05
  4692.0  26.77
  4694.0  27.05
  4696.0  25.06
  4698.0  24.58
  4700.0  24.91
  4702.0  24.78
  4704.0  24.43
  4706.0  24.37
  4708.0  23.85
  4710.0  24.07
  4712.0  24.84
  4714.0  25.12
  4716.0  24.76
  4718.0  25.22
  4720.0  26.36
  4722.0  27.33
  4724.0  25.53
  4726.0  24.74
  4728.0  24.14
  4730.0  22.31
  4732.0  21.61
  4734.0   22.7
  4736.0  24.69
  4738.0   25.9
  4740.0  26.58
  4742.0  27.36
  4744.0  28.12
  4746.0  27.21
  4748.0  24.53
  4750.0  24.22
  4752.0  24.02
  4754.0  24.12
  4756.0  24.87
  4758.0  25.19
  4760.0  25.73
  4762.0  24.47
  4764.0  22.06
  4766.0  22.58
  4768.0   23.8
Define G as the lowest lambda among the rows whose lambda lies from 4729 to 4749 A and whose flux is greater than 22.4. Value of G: 4734.0 A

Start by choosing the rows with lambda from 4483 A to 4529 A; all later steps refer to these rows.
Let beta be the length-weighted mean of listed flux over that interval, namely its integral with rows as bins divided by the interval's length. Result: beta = 24.3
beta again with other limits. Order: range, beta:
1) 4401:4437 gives 21.1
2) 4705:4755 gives 24.9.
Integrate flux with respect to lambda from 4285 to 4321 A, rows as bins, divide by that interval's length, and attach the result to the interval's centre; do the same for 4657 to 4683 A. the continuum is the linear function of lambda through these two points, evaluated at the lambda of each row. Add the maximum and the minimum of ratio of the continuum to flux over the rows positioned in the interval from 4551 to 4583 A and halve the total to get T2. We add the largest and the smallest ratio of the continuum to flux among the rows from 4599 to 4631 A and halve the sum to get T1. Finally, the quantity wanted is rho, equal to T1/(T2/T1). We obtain 0.99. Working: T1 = 0.96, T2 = 0.93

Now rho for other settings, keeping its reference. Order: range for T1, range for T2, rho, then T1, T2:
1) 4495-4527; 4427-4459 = 0.83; 0.87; 0.92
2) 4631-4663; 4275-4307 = 0.93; 0.98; 1.04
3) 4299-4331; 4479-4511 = 1.34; 1.08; 0.87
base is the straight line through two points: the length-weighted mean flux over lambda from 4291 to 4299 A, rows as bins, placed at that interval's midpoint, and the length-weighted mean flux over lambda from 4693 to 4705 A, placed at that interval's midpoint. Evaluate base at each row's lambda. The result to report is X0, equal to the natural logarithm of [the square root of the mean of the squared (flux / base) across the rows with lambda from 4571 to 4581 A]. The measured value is 0.08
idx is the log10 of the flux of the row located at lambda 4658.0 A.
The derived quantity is 1.44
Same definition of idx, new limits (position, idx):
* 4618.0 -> 1.42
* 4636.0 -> 1.39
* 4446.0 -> 1.37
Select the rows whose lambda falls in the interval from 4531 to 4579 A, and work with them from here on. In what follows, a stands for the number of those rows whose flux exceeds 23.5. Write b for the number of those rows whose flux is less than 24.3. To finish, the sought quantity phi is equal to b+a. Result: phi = 27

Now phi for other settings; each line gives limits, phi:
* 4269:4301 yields 16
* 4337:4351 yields 8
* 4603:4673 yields 36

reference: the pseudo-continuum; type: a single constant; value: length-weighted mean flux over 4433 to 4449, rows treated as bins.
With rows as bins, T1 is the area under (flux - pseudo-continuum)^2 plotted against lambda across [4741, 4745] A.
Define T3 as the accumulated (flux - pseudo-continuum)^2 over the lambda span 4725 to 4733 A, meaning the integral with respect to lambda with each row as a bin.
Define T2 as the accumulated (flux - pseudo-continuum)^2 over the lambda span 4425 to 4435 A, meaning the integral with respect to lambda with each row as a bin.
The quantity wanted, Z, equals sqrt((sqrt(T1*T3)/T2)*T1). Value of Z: 19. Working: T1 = 134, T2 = 21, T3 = 25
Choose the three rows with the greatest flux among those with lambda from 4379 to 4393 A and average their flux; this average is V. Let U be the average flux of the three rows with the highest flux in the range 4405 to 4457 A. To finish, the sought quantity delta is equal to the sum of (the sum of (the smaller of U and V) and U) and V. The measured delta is 64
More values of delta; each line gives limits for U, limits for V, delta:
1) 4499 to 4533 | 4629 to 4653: 79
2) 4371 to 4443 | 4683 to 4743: 75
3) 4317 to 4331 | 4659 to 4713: 67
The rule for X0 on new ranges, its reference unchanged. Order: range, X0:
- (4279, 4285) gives 0.00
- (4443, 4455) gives 0.10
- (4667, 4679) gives 0.06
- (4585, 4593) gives 0.03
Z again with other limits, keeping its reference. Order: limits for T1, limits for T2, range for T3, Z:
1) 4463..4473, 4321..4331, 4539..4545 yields 3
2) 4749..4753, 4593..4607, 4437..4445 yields 2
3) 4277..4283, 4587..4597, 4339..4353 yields 26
